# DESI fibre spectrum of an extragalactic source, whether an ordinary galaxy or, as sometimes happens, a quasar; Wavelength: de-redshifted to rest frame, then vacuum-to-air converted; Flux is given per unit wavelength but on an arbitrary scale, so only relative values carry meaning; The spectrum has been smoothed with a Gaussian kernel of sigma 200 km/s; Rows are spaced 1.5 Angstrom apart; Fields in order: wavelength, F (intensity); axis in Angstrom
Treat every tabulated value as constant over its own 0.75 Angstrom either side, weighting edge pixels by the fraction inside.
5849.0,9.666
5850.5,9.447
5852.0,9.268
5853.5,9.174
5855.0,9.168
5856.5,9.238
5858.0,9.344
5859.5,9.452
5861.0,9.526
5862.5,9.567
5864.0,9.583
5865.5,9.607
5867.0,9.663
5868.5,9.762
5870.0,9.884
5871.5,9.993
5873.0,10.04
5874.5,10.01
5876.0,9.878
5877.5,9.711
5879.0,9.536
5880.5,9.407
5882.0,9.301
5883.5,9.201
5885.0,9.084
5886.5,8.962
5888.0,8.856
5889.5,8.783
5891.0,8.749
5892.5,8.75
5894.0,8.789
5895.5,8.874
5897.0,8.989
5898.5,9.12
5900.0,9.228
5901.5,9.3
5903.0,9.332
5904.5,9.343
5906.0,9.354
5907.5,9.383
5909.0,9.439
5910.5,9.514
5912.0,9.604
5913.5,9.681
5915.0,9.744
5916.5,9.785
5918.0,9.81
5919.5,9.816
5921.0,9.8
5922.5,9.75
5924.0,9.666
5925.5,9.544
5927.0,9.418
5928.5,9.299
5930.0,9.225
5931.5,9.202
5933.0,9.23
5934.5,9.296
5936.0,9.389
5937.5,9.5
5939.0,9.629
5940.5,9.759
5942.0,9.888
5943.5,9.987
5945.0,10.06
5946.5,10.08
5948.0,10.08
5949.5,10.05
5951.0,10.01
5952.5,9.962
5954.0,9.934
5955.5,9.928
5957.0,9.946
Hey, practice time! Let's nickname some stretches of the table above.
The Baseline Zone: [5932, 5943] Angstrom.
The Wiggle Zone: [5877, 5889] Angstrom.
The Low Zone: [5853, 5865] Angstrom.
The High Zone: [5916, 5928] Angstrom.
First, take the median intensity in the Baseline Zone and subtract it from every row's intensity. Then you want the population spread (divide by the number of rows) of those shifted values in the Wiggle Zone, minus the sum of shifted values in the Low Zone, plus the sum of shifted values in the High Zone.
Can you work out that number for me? 3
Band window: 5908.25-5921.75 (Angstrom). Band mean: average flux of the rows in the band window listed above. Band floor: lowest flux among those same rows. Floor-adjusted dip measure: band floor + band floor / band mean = 10.4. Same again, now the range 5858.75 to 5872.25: 10.4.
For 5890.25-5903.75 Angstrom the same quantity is 9.7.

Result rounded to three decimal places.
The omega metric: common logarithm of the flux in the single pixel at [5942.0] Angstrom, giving 0.995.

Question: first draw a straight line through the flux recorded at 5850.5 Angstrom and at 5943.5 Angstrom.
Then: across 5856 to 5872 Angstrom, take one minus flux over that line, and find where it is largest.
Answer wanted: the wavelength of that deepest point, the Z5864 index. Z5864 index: 5856.5 Angstrom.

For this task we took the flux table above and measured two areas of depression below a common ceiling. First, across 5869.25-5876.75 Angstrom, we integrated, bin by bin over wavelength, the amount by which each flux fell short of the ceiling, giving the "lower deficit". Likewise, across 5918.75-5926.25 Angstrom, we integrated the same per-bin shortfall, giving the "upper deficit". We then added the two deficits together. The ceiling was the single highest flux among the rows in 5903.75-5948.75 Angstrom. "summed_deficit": 3.6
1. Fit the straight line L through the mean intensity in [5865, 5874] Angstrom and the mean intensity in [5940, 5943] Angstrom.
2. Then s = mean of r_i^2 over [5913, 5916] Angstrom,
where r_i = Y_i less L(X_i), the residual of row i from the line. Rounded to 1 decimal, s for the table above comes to 0.0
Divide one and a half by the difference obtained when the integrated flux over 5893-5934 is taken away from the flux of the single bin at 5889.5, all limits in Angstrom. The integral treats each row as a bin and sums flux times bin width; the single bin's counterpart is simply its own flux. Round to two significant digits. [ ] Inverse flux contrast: -0.0040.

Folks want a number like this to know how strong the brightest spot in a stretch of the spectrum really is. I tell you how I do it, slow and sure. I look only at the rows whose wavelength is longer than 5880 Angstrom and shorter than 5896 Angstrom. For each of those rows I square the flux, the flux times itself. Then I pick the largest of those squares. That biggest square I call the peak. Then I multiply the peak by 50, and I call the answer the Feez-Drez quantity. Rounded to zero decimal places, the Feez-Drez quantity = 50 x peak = 4425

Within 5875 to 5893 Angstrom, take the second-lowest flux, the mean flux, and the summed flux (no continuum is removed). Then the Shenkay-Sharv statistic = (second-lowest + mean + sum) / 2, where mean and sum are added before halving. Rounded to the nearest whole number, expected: 64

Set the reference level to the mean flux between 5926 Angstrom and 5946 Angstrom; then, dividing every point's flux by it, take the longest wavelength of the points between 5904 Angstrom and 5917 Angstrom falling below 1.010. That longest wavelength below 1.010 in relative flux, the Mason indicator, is 5912.0 Angstrom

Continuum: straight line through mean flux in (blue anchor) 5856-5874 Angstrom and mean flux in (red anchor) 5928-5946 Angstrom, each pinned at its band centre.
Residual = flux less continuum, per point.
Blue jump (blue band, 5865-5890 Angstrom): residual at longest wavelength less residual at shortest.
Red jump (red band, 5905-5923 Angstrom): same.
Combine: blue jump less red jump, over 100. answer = -0.012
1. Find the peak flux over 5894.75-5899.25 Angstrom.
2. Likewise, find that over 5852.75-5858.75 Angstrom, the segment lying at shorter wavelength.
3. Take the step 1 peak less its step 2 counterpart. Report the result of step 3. -0.22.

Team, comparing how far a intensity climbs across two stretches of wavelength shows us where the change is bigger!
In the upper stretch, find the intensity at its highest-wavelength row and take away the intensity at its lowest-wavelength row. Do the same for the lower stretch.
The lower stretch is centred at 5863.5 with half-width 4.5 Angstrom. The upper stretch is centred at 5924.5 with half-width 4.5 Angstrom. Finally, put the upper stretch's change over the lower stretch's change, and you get -2.4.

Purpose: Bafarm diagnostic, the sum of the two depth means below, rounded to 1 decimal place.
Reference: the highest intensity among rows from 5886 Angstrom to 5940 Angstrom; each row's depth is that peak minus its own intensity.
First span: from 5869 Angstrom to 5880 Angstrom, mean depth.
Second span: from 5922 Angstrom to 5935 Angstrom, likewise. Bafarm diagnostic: 0.4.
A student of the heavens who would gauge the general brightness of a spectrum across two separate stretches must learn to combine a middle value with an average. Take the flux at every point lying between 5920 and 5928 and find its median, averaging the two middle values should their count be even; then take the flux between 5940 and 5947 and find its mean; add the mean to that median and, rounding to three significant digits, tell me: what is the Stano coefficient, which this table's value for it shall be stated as 19.6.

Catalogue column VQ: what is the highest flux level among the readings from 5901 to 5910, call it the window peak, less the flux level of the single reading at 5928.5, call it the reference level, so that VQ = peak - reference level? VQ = 0.14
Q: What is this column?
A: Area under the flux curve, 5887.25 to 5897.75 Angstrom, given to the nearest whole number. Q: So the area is 93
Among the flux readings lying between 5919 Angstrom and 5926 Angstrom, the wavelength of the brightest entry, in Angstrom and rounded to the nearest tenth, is 5919.5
